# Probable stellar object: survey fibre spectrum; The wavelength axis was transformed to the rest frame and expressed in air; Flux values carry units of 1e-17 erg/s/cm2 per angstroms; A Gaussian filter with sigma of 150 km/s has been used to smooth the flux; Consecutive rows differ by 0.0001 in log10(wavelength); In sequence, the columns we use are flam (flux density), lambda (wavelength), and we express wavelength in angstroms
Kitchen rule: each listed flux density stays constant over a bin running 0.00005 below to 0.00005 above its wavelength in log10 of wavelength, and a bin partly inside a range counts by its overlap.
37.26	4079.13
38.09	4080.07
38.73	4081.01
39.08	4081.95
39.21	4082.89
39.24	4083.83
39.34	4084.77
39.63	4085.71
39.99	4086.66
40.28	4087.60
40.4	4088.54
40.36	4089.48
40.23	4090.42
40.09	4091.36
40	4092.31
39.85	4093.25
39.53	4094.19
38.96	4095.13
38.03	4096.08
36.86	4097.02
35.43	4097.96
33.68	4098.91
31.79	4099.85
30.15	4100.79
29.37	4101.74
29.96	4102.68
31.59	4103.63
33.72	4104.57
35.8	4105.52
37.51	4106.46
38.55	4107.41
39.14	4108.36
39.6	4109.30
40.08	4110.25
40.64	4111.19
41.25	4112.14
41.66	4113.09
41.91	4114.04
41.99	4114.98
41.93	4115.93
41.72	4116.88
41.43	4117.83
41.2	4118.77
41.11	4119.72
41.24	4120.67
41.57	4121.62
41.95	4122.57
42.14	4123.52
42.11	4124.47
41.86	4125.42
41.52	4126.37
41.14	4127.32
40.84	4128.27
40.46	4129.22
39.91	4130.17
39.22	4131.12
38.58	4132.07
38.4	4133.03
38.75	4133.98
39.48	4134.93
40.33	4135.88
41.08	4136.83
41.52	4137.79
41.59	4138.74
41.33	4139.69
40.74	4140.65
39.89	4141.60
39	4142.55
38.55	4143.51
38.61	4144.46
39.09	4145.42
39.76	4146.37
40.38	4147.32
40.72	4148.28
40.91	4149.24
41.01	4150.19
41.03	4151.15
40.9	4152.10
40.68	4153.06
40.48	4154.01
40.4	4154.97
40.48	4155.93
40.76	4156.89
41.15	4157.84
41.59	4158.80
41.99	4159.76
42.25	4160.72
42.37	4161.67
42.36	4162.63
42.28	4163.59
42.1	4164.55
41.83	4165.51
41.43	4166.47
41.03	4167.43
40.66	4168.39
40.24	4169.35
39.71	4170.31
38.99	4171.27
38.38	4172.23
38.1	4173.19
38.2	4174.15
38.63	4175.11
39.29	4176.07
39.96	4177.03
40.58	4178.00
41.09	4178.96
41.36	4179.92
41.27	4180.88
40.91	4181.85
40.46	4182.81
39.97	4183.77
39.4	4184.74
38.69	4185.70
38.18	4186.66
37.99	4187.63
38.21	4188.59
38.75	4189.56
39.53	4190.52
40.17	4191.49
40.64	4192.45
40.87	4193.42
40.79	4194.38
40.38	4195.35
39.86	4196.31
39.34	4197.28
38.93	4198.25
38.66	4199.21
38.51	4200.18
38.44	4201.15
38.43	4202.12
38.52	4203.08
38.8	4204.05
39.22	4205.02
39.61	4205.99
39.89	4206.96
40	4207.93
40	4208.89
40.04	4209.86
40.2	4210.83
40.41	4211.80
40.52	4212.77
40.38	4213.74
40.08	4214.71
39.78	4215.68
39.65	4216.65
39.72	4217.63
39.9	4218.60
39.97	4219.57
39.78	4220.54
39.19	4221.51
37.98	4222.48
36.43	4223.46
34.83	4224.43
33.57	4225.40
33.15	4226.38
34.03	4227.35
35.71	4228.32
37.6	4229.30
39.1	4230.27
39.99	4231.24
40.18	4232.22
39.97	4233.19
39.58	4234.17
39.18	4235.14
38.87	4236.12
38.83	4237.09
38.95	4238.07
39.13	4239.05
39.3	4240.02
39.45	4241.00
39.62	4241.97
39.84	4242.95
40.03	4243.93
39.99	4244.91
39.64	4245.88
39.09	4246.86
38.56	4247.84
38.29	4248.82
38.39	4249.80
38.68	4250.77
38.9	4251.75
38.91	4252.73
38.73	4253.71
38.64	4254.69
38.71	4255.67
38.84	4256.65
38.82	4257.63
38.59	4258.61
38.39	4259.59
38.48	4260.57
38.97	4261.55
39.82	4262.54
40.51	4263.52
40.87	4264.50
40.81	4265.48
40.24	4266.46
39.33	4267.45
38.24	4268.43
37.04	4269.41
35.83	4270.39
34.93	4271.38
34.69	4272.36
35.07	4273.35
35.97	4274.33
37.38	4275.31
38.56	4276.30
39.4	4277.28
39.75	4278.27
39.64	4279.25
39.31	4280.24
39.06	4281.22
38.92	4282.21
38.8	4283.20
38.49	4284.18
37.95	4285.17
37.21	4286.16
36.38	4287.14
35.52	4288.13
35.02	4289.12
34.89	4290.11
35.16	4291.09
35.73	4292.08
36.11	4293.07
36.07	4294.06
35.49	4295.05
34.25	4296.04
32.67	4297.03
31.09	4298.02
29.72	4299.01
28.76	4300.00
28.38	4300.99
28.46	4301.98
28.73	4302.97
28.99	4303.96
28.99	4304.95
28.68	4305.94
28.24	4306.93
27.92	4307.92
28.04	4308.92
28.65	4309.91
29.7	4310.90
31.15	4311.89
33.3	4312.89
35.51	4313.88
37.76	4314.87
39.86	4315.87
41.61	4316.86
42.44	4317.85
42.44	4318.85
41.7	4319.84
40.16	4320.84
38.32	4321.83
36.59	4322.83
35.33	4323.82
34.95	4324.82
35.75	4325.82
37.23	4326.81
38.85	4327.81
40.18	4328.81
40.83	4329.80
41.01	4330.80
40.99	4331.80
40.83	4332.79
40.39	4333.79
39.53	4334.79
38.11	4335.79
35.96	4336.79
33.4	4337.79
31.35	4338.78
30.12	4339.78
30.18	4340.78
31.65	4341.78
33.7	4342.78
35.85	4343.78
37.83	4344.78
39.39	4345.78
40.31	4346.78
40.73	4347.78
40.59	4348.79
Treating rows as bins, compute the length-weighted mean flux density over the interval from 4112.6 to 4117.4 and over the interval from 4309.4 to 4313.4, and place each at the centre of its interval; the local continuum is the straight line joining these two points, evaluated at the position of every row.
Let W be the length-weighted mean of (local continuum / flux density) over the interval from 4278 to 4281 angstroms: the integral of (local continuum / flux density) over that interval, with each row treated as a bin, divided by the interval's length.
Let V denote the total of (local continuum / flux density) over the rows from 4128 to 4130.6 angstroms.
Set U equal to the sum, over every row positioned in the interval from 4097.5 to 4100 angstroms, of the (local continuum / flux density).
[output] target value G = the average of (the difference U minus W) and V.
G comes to 3.02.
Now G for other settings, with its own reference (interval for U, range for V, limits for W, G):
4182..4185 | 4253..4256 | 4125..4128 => 2.24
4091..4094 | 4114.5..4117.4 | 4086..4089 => 2.57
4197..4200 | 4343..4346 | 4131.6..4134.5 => 2.05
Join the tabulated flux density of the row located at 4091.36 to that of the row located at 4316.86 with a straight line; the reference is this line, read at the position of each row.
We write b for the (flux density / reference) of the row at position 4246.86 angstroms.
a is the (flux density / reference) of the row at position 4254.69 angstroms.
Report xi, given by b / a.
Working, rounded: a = 0.94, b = 0.95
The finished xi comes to 1.01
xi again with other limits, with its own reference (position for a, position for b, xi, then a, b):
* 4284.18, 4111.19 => 1.09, 0.93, 1.01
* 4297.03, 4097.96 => 1.12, 0.79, 0.88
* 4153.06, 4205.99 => 0.97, 1.00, 0.97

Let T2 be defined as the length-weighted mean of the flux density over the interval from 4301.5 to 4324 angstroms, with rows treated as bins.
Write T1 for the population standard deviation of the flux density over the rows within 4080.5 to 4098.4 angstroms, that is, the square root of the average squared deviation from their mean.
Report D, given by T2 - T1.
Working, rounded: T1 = 1.24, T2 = 34.0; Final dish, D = 32.8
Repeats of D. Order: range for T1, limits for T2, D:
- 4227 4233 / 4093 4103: 32.6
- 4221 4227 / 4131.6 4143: 37.8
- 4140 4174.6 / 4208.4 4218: 38.9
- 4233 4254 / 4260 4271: 38.5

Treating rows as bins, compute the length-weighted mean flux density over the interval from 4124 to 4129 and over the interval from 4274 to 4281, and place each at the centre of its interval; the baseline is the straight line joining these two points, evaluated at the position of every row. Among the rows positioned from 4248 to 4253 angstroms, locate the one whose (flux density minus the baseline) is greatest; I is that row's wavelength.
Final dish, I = 4252.73 angstroms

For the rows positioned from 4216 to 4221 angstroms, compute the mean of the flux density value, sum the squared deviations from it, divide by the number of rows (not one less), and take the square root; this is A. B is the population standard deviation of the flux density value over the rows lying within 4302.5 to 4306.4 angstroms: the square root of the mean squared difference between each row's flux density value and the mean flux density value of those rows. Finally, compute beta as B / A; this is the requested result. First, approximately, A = 0.12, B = 0.1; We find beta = 1.2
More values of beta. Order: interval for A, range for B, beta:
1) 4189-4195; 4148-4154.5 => 0.2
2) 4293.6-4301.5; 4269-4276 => 0.3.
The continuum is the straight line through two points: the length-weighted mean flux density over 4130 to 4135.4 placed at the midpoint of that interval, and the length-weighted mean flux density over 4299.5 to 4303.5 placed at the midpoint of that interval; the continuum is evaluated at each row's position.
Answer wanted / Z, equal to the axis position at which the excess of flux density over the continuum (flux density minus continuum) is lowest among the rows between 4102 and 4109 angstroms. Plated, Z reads 4102.68 angstroms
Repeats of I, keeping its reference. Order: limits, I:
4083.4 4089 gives 4088.54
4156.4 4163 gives 4162.63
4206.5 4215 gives 4212.77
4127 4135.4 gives 4127.32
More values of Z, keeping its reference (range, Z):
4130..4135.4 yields 4133.03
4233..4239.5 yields 4236.12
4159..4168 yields 4167.43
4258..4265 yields 4259.59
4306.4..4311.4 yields 4307.92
